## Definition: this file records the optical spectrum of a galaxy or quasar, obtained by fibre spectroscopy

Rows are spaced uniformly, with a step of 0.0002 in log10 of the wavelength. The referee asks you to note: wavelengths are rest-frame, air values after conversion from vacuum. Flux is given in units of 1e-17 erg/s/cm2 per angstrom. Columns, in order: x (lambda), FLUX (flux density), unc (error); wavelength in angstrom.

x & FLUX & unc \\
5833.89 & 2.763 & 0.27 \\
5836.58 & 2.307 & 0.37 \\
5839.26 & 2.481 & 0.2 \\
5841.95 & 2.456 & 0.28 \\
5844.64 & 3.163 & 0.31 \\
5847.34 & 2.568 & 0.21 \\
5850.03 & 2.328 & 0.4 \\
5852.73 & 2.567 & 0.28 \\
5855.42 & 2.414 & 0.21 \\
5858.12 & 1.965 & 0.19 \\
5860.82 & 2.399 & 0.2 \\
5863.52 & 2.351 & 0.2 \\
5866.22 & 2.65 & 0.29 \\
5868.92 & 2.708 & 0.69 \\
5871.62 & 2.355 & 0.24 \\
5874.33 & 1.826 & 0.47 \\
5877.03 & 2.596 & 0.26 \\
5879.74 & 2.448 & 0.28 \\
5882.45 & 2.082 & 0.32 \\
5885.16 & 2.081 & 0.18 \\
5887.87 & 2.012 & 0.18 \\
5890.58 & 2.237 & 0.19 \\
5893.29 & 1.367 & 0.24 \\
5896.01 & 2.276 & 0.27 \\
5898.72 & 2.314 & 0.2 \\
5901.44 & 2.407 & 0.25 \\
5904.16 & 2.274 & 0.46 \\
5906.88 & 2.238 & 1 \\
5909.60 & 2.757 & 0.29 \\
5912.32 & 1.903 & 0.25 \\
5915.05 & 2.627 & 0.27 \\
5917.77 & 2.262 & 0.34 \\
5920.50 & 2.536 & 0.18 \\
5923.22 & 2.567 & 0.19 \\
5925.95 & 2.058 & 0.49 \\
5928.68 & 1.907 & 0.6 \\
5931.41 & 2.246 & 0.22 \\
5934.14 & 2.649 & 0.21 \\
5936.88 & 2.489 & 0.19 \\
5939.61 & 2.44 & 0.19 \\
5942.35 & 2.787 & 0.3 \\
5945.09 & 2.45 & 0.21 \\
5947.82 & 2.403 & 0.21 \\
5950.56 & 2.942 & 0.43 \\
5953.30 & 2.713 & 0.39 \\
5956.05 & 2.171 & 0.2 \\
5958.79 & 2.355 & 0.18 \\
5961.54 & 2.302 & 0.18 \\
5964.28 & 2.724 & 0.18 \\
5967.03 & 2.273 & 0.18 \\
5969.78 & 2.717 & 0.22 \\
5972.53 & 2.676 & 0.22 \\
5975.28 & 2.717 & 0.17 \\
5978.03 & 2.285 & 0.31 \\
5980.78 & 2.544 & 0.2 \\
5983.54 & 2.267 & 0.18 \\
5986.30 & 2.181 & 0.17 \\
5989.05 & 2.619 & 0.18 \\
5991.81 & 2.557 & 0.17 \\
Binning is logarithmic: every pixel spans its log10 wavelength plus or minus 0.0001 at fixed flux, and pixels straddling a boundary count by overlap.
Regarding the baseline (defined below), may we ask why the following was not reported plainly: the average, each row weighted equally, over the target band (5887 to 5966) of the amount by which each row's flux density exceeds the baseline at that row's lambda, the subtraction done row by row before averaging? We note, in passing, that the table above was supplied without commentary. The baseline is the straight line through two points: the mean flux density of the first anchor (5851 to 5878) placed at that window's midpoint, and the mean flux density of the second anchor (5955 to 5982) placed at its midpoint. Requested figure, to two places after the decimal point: -0.08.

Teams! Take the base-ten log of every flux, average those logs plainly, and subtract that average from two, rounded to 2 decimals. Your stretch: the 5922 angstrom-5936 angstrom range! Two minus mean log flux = 1.64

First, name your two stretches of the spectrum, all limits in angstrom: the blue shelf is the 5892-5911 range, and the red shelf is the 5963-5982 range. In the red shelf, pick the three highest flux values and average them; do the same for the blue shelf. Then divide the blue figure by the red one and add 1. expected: 1.92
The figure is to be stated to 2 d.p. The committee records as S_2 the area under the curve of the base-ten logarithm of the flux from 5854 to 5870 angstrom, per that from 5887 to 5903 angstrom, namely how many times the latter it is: 1.20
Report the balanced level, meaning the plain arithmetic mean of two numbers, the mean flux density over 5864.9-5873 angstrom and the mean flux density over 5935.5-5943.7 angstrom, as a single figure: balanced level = 2.57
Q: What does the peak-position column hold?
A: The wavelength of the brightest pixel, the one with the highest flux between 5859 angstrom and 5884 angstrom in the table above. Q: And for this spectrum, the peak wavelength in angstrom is 5868.92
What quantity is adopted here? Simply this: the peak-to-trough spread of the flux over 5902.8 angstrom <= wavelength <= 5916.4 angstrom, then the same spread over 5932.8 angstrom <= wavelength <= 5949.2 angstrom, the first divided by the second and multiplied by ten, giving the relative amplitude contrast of 22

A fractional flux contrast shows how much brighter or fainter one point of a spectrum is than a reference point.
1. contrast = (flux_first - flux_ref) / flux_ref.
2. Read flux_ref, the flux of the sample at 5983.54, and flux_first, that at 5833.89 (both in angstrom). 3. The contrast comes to 0.22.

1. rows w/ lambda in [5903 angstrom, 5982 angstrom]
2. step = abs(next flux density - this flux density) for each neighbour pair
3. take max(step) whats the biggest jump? 0.85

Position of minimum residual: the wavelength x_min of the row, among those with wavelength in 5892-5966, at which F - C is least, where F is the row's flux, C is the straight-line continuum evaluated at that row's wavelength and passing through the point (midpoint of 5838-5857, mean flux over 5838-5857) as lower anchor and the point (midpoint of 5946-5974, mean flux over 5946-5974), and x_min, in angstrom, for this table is 5893.29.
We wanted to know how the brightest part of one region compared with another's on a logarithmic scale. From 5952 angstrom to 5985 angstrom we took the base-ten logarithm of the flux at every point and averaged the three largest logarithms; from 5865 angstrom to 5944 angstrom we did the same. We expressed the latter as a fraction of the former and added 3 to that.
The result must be 4.01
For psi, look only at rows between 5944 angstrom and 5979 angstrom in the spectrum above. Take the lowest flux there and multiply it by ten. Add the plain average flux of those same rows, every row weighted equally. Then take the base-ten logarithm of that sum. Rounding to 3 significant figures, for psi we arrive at 1.38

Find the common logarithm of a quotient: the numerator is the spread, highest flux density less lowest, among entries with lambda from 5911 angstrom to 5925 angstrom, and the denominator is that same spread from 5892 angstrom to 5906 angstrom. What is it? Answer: -0.2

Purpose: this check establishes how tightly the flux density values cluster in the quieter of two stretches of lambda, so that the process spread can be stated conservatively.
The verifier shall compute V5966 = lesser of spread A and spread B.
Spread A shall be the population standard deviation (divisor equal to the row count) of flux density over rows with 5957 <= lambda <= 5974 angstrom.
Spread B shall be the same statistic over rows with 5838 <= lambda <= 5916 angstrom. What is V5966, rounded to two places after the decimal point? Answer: 0.20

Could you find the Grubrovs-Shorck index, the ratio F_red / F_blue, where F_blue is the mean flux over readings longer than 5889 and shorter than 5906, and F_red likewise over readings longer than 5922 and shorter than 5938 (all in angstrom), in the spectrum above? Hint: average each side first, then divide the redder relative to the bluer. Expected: 1.08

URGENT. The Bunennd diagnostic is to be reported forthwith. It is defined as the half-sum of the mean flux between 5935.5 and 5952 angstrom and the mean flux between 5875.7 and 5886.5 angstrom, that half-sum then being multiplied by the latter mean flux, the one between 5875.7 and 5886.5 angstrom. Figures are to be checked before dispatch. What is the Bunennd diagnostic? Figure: 5.6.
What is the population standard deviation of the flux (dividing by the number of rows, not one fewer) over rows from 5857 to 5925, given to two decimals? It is 0.31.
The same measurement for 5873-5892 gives 0.25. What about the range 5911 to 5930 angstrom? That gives 0.29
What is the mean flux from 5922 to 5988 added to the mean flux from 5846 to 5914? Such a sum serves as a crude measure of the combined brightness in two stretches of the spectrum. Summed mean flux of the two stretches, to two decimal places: 4.74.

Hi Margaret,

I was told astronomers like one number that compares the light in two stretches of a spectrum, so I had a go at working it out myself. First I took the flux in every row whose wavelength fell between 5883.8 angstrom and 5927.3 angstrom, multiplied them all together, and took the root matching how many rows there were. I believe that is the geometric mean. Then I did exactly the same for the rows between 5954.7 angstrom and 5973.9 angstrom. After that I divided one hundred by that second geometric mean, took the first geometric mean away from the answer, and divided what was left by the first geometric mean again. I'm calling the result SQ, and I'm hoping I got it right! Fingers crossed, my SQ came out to 17.4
